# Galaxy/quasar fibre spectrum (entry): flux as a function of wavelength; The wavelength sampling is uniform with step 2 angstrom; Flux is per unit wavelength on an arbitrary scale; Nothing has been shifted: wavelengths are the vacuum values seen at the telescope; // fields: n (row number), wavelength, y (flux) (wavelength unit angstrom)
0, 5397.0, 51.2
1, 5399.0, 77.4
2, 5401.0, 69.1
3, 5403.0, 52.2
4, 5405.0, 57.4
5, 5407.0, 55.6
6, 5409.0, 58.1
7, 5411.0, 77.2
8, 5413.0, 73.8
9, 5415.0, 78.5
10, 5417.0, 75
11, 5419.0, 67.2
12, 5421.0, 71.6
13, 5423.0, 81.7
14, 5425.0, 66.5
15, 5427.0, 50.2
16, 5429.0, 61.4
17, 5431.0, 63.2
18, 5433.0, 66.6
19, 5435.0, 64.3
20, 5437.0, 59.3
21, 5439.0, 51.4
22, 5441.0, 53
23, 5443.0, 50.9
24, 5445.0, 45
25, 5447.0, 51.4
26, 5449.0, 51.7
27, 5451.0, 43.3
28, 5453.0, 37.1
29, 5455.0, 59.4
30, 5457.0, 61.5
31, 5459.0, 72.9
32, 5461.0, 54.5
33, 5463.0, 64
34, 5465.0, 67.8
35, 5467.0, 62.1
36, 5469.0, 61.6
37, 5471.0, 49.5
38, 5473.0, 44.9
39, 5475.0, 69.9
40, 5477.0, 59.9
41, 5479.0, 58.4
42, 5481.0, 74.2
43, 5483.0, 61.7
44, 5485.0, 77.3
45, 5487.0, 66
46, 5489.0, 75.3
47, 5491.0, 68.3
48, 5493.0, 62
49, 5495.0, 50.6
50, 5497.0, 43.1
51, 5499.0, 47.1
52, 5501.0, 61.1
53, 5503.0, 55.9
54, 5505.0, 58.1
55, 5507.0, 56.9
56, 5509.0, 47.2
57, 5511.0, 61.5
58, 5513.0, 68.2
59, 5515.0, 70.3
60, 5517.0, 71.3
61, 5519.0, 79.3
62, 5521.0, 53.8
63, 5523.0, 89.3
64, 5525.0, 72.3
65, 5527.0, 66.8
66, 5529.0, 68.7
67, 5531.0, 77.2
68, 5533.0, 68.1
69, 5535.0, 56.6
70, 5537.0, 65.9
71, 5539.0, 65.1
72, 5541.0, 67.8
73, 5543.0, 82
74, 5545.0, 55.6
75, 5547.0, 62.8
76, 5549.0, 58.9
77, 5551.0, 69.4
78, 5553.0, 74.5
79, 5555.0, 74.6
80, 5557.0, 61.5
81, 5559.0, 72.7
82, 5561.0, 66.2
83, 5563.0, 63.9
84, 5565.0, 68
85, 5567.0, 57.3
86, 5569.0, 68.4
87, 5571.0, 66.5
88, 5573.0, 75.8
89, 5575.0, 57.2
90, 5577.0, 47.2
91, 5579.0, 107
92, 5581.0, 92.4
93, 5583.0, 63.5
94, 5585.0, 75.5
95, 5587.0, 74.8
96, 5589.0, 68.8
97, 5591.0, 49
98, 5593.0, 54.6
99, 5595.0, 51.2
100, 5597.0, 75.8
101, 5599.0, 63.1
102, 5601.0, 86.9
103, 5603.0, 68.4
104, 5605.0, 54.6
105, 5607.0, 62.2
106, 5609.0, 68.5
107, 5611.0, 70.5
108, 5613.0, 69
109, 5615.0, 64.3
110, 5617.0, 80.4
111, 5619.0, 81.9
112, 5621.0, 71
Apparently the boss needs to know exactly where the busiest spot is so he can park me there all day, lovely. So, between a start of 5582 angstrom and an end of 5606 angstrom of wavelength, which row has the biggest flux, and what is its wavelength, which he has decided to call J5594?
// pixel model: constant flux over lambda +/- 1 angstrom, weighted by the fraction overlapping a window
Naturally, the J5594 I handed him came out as 5601.0 angstrom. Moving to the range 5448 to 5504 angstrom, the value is 5485.0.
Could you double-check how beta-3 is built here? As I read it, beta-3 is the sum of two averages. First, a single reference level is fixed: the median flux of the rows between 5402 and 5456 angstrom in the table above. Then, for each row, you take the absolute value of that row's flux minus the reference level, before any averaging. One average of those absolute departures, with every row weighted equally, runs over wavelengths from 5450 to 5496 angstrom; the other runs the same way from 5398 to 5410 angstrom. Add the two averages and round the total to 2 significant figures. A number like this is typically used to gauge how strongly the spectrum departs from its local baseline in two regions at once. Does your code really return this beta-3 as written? 15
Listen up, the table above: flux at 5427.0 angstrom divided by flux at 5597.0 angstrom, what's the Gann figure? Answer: 0.66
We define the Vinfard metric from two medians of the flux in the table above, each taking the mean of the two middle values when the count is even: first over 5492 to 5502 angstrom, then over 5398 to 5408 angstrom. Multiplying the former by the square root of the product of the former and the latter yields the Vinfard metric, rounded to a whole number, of 2727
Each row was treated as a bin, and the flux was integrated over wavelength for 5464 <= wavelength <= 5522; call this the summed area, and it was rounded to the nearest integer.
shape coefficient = 3567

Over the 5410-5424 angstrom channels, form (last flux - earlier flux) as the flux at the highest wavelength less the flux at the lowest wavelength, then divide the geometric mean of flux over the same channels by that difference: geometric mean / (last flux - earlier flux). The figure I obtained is 17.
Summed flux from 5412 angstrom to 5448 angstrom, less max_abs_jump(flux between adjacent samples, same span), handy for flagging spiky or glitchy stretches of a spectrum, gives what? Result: 1115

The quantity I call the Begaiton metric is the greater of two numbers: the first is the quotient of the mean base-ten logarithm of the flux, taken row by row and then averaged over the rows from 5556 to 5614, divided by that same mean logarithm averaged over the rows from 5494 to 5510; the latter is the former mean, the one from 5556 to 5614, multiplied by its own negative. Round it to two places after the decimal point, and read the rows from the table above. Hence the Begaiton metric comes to 1.06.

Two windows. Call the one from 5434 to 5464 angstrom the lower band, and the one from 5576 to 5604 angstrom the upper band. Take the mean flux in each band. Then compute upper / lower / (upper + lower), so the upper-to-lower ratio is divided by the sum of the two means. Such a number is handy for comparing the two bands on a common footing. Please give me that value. 0.0103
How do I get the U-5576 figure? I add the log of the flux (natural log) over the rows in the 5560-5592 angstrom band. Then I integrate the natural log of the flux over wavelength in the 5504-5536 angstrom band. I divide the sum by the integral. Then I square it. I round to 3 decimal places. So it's 0.253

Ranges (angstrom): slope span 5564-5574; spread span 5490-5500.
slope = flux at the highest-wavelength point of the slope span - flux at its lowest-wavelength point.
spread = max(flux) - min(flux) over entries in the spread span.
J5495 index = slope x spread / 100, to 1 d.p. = 2.0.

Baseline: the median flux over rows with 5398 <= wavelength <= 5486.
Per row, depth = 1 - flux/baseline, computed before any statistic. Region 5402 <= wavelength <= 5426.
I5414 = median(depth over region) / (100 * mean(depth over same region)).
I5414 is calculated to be 0.0124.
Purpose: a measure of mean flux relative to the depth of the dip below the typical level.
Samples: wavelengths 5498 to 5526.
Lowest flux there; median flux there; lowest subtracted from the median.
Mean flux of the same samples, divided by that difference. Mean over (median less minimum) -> 4.49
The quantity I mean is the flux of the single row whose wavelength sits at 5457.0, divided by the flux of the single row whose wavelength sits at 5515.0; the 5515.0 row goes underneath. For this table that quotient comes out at 0.87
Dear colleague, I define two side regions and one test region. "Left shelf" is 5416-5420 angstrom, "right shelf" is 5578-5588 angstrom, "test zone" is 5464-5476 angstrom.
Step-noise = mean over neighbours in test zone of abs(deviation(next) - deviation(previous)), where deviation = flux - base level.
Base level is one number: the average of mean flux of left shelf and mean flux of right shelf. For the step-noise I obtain 9.6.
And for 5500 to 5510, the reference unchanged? 4.6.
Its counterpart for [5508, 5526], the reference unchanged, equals 13.8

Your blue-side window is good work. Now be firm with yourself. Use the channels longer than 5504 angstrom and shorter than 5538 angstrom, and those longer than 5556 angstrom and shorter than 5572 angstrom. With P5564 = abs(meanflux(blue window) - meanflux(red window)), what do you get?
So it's 1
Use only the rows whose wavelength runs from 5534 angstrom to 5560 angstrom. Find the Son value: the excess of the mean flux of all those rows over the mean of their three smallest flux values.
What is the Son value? 10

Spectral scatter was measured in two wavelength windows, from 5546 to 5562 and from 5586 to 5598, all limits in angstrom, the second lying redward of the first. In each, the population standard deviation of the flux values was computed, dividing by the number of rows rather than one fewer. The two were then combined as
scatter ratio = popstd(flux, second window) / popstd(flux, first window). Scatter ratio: 1.9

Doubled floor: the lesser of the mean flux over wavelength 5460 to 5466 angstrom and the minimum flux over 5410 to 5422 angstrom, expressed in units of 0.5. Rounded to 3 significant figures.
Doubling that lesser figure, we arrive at 124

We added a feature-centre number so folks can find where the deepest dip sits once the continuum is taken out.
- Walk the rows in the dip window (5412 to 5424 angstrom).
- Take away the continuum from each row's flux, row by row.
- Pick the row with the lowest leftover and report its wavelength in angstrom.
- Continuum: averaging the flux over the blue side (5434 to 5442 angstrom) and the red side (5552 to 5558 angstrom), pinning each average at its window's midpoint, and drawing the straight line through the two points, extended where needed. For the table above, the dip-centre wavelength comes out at 5419.0 angstrom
